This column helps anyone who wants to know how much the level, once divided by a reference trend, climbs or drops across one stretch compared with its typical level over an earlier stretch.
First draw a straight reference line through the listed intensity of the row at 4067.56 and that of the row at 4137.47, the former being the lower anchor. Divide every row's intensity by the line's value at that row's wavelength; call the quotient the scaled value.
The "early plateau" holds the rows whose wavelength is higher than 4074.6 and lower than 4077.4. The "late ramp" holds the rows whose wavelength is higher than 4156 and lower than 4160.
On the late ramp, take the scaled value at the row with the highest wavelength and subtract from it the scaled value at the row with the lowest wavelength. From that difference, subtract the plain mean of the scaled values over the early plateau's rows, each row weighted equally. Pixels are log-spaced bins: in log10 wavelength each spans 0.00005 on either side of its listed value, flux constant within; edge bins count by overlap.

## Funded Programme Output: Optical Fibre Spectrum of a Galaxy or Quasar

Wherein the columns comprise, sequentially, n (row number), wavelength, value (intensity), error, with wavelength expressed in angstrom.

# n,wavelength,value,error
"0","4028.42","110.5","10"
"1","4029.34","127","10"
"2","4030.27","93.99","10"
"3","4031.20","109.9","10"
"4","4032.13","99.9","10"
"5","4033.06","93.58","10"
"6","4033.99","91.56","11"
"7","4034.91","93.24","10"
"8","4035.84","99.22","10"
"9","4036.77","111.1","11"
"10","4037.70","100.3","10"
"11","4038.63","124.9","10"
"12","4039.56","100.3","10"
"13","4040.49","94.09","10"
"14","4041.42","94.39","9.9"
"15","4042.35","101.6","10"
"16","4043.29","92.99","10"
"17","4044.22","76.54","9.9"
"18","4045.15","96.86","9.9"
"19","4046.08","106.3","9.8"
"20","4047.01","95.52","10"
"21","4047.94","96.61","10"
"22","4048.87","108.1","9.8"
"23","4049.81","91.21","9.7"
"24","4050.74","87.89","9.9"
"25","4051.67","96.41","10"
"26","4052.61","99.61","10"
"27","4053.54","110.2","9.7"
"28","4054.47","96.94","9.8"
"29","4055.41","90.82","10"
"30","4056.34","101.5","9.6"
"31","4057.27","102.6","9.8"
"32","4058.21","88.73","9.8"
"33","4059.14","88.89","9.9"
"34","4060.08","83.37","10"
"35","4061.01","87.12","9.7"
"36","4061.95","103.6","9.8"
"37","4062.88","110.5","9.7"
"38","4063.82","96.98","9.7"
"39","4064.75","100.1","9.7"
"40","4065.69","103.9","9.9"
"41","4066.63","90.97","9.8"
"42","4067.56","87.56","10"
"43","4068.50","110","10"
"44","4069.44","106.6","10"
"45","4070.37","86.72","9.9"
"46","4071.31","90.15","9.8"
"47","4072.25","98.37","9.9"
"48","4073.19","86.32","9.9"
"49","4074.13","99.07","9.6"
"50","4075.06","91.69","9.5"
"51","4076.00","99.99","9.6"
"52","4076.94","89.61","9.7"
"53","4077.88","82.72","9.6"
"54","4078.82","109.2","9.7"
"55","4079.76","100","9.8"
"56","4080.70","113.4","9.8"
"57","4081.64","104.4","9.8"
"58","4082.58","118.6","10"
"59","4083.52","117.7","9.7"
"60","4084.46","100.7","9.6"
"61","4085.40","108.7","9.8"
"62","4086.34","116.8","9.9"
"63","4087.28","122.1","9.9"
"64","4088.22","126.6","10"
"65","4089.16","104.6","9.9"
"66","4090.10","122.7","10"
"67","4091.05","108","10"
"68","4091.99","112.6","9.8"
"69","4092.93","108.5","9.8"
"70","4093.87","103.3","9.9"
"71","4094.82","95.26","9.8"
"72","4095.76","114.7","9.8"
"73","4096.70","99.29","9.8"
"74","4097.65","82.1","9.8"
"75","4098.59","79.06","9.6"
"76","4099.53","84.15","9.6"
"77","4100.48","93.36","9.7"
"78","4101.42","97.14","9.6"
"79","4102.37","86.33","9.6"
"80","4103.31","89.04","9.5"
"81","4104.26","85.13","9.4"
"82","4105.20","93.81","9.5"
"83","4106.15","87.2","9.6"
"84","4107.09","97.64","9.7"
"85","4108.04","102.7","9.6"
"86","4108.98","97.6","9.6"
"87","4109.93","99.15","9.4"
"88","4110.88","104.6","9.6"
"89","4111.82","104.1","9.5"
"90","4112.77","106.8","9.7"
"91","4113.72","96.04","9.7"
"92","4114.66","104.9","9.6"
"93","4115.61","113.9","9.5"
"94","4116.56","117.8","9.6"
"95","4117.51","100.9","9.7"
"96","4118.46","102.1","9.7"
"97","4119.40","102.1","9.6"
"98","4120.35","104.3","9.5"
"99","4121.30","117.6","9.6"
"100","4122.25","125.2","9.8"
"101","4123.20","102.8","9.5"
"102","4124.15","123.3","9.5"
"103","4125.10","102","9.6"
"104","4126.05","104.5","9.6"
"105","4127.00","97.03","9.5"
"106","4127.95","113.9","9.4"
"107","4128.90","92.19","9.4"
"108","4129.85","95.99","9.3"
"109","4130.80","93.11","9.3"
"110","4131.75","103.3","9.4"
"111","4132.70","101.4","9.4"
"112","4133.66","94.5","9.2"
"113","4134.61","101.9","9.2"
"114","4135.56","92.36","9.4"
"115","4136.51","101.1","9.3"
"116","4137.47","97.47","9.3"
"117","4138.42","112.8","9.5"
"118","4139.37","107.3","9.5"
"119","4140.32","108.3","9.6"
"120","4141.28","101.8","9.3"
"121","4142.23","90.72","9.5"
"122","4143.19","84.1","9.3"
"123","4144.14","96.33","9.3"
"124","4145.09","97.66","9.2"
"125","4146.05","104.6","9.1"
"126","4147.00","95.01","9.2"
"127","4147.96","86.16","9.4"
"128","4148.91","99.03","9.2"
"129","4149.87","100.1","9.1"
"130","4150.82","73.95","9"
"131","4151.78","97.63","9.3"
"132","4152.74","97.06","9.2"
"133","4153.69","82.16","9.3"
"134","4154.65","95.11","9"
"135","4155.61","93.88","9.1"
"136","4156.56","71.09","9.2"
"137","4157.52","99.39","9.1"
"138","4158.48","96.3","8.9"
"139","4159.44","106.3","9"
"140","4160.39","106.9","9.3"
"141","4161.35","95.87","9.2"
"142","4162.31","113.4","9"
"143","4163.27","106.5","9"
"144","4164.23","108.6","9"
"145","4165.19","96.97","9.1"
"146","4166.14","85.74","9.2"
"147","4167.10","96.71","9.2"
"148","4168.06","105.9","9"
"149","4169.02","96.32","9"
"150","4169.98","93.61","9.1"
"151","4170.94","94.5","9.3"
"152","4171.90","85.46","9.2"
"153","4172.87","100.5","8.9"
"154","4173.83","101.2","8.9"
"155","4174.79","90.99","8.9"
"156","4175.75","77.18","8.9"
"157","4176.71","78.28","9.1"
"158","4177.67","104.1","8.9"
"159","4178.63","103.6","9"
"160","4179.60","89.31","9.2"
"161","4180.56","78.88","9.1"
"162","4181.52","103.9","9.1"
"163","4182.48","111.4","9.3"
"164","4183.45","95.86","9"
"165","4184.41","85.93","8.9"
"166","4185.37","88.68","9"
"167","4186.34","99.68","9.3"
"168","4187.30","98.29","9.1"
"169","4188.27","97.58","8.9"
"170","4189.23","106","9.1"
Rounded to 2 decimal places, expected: -0.71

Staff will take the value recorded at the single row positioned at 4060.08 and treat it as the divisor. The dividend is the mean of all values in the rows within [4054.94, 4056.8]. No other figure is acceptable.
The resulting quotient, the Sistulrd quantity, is 1.15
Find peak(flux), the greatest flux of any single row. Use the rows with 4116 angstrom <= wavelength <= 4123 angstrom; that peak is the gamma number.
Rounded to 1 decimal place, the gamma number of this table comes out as 125.2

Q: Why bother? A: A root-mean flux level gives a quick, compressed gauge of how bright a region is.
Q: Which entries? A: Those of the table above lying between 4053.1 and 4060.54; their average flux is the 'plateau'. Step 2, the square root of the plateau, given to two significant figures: 9.8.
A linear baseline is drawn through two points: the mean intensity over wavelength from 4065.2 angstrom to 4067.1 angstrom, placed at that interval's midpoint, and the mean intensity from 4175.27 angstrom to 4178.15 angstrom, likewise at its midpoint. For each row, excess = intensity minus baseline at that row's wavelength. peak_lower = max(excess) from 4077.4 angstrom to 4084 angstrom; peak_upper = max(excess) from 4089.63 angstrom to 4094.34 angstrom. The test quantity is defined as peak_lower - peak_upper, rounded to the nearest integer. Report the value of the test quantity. -5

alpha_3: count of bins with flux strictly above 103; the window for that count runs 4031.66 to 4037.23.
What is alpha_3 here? 1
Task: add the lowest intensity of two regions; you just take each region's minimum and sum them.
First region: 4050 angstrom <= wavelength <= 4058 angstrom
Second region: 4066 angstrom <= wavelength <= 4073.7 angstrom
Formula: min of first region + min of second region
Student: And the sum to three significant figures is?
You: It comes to 174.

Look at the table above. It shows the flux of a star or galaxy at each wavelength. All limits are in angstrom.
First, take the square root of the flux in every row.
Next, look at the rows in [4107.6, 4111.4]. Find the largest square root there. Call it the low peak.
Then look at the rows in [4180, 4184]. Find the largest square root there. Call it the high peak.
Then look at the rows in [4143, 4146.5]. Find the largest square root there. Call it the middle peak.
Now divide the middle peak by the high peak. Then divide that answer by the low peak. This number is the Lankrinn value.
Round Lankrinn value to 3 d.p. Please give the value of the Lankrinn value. 0.095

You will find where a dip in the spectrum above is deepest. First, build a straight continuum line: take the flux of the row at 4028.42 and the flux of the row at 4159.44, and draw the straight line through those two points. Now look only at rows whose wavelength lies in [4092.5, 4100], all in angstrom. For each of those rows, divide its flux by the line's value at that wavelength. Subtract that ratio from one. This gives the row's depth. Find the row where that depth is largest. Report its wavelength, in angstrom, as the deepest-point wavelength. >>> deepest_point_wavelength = 4098.59 angstrom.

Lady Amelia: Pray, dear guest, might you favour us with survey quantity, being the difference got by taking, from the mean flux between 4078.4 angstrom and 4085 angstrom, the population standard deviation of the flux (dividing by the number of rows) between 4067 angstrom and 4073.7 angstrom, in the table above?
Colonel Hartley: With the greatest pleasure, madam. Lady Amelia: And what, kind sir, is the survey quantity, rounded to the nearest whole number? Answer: 100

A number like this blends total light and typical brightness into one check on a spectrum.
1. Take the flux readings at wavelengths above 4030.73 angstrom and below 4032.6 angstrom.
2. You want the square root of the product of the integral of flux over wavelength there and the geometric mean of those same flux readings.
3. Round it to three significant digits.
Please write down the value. 143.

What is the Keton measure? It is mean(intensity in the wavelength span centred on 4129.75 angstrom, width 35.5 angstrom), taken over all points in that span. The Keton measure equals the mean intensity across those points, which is 103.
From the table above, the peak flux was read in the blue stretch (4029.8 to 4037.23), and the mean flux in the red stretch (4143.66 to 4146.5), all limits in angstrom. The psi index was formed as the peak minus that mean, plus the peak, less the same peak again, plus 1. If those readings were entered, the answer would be 13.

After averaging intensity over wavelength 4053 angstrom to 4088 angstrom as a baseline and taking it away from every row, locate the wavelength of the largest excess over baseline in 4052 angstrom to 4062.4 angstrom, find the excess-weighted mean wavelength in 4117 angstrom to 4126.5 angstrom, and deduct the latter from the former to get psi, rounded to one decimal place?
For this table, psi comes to -69.0 angstrom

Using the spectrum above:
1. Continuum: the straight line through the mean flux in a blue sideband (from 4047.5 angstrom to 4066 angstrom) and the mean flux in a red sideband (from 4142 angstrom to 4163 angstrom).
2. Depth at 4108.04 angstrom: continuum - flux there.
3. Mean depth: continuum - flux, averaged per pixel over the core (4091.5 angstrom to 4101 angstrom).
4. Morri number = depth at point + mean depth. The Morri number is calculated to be -8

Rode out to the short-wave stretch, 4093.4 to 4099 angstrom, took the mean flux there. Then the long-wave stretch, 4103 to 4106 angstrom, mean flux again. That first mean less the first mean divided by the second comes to 95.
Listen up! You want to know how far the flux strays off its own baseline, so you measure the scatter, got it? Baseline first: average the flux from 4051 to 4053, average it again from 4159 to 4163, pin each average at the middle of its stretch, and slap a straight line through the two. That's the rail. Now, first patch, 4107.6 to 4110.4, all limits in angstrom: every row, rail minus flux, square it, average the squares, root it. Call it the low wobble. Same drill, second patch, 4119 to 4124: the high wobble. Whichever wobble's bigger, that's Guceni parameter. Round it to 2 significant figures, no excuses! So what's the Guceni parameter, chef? 12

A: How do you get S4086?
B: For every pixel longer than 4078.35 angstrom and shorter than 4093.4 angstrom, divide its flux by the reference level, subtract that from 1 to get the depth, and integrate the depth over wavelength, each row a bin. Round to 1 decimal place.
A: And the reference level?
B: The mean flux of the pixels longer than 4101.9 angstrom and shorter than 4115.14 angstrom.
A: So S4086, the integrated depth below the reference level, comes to -2.4 angstrom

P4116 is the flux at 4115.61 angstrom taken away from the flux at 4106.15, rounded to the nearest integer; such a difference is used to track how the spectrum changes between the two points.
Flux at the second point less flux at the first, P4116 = -27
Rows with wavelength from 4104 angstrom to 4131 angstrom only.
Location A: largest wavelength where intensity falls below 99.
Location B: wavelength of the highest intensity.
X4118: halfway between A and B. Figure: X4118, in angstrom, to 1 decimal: 4126.5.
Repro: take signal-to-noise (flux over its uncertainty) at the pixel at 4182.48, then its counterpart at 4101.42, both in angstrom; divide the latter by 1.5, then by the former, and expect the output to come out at 0.56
